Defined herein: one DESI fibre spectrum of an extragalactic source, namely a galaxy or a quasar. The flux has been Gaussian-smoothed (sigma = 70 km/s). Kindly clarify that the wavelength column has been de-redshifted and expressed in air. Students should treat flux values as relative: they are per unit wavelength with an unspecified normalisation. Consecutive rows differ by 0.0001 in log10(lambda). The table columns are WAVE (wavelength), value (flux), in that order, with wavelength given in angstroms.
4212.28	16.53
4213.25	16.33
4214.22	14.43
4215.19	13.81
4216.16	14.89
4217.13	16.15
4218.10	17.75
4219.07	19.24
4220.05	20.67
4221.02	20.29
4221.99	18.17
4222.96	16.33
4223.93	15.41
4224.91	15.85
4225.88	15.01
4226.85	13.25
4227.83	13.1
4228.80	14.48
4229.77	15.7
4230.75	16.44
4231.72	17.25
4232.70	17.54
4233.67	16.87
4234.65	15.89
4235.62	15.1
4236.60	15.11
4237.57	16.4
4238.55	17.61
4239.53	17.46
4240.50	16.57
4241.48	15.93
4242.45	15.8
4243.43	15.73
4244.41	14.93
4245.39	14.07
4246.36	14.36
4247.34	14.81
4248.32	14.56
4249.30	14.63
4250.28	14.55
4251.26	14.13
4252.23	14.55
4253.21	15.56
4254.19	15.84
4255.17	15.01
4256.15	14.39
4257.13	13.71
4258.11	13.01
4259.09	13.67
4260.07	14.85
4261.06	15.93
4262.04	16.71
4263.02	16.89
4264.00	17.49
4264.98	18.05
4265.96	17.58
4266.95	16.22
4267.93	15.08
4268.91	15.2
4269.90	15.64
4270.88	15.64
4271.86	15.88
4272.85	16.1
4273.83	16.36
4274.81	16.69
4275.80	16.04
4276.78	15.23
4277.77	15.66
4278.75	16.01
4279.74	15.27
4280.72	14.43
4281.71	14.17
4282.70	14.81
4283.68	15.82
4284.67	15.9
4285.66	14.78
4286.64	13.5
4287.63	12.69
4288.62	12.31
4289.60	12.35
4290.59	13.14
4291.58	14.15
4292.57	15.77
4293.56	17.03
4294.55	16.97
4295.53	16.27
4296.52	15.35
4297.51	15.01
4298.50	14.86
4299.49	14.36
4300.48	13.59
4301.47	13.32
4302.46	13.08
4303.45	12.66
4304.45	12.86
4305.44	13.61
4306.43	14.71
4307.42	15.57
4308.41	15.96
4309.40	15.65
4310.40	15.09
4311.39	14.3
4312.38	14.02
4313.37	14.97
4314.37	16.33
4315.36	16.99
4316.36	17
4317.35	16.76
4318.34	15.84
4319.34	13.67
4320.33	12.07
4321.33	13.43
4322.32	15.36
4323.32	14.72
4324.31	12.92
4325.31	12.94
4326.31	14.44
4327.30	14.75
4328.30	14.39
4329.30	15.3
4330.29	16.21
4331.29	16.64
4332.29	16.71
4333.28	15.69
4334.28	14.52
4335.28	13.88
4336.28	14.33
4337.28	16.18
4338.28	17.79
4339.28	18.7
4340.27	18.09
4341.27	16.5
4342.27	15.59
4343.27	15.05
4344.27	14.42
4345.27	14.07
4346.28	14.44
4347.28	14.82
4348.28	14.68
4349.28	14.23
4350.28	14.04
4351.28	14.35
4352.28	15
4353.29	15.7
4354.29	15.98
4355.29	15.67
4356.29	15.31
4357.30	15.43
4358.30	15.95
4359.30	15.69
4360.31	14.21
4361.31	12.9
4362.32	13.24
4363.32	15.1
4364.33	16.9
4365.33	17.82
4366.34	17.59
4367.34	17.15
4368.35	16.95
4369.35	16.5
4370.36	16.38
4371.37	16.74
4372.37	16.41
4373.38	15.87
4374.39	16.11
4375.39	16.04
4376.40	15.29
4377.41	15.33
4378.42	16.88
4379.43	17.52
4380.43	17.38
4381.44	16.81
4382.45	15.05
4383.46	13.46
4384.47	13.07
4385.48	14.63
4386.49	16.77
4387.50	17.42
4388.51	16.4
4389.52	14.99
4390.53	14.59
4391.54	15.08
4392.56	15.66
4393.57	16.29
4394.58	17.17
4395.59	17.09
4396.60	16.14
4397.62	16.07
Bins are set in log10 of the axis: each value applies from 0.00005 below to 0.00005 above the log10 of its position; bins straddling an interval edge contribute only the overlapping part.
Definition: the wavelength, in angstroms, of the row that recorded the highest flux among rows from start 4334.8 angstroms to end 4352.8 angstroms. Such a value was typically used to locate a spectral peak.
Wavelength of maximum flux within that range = 4339.28 angstroms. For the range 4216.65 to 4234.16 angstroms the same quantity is 4220.05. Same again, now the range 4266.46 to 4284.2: 4274.81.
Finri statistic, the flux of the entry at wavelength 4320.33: 12.07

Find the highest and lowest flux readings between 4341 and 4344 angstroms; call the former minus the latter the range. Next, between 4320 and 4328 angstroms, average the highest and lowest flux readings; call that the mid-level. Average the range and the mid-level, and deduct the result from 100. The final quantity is 92.4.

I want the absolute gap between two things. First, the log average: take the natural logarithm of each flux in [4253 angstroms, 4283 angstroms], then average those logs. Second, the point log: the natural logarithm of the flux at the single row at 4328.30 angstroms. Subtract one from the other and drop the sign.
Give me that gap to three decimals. 0.077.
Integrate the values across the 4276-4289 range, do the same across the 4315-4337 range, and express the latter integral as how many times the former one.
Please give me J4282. 1.7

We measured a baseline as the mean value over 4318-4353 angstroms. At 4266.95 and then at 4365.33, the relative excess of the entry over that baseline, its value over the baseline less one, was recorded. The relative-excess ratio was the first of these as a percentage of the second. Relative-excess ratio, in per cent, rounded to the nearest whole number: 43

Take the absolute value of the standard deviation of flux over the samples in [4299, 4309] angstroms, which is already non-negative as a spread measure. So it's 1.1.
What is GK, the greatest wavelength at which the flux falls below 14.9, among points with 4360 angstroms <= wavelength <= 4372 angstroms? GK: 4362.32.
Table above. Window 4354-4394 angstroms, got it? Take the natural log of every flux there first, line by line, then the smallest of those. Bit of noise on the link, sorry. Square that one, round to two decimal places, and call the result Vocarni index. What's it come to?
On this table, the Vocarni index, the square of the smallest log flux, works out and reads 6.54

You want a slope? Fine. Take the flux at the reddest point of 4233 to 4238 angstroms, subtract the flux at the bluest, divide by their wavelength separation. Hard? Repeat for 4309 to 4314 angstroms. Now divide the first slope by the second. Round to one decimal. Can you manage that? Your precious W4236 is 0.7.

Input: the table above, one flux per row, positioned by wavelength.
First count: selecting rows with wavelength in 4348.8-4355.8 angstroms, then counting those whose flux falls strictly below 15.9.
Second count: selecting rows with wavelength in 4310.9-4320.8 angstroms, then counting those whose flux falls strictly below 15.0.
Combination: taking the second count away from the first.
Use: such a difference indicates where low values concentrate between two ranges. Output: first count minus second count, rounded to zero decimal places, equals 1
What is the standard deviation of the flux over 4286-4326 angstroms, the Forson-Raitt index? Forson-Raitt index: 1.5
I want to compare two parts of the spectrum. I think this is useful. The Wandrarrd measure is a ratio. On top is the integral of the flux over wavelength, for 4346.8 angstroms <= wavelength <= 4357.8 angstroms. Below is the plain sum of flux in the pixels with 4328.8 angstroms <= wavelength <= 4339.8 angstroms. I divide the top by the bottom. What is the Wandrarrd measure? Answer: 0.94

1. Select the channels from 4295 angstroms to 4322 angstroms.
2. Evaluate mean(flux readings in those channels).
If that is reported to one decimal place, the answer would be 14.7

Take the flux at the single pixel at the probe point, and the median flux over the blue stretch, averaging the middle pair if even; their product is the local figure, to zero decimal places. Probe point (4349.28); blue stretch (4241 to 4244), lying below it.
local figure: 225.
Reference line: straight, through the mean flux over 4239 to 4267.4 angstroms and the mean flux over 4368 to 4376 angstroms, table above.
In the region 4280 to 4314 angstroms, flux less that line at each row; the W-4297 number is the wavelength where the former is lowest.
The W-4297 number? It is 4288.62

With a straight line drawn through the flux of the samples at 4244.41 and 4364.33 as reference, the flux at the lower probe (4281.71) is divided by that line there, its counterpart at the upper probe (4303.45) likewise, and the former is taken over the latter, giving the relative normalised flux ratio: 1.14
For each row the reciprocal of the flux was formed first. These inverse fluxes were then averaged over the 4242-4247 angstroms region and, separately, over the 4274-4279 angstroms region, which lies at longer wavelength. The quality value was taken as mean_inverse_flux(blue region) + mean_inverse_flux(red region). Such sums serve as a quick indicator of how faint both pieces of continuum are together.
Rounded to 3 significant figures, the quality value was 0.130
